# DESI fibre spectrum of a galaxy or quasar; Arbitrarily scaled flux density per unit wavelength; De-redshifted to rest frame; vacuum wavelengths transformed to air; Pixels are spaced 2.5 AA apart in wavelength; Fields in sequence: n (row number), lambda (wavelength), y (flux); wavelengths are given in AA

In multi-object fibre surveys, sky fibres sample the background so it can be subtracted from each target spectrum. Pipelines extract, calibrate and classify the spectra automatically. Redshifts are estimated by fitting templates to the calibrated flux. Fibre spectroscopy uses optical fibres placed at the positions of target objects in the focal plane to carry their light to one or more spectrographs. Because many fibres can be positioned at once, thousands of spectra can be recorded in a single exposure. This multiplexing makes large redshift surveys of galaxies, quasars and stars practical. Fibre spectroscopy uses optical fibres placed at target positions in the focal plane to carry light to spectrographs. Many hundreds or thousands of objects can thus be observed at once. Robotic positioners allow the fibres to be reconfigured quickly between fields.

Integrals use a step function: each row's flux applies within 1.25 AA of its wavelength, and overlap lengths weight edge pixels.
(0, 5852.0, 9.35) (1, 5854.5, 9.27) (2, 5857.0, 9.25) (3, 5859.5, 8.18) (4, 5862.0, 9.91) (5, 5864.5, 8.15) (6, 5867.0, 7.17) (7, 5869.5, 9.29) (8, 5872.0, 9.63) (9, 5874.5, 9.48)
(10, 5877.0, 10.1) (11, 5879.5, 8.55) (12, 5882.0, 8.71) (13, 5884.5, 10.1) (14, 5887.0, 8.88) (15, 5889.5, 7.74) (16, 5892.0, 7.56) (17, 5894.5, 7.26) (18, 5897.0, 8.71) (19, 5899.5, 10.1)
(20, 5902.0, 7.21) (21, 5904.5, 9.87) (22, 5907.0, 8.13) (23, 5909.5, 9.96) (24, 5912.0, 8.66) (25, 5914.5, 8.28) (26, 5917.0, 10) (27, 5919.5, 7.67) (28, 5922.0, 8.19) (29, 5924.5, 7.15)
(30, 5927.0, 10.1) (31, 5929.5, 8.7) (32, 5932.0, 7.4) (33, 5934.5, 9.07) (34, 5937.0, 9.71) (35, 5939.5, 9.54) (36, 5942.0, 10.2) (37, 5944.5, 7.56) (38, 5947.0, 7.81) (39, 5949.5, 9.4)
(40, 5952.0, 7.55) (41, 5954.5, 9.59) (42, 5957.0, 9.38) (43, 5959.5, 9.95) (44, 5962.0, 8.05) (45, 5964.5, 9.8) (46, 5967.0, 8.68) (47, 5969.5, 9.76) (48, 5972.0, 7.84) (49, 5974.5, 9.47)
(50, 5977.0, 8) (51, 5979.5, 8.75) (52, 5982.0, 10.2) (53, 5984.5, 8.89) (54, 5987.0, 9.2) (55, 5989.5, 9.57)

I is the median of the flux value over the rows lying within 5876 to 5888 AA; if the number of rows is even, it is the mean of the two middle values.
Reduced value 8.9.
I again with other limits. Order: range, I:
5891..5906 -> 8.1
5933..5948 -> 9.3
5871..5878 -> 9.6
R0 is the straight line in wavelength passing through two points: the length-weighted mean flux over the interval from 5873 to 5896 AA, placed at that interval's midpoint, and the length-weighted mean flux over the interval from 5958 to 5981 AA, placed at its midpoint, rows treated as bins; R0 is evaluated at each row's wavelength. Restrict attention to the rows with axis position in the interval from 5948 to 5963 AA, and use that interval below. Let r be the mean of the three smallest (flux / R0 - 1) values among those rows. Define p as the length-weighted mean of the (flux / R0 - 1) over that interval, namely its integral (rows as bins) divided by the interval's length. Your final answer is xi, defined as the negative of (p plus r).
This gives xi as 0.06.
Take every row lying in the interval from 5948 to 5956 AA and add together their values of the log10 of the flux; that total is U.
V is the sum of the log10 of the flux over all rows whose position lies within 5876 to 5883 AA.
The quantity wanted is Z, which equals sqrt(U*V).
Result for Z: 2.85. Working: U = 2.83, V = 2.88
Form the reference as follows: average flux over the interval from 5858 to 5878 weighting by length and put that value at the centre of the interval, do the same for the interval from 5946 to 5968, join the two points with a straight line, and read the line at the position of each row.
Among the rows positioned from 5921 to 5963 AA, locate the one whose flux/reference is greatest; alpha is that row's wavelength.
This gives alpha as 5942.0 AA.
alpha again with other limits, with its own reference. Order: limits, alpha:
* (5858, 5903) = 5899.5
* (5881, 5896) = 5884.5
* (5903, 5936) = 5927.0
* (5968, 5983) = 5982.0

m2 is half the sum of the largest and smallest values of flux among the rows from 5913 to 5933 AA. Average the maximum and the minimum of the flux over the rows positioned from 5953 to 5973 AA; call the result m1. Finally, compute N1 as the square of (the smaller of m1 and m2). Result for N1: 74.4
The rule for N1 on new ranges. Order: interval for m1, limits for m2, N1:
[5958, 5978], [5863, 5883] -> 74.6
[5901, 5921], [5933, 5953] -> 74.0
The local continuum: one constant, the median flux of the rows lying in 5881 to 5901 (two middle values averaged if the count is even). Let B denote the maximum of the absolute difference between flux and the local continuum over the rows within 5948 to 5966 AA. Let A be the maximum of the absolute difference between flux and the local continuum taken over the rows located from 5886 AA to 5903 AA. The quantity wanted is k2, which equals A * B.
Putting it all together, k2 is 1.86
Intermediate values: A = 1.50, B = 1.24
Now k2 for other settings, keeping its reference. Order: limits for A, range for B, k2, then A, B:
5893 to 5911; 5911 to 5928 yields 2.34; 1.50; 1.56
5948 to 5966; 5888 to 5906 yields 1.86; 1.24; 1.50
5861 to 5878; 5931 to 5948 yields 2.29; 1.54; 1.49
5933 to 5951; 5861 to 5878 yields 2.29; 1.49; 1.54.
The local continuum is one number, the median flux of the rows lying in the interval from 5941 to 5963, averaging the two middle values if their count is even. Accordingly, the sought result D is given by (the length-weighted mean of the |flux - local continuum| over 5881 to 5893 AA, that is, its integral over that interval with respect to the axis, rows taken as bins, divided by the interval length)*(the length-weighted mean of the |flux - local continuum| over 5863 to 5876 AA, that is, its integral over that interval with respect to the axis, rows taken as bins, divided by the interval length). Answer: 0.82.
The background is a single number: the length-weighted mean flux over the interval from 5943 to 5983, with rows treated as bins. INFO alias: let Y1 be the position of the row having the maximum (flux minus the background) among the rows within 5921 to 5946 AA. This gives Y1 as 5942.0 AA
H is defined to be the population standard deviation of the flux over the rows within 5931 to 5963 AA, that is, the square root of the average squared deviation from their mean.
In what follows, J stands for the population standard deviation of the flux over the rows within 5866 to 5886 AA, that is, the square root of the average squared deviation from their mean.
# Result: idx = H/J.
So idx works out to 1.08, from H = 0.98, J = 0.91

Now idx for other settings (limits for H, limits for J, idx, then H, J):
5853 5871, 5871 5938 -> 0.87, 0.87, 1.01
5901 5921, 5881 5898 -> 1.13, 1.03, 0.91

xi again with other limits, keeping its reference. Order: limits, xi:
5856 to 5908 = 0.17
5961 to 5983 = 0.11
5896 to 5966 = 0.18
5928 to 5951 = 0.15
